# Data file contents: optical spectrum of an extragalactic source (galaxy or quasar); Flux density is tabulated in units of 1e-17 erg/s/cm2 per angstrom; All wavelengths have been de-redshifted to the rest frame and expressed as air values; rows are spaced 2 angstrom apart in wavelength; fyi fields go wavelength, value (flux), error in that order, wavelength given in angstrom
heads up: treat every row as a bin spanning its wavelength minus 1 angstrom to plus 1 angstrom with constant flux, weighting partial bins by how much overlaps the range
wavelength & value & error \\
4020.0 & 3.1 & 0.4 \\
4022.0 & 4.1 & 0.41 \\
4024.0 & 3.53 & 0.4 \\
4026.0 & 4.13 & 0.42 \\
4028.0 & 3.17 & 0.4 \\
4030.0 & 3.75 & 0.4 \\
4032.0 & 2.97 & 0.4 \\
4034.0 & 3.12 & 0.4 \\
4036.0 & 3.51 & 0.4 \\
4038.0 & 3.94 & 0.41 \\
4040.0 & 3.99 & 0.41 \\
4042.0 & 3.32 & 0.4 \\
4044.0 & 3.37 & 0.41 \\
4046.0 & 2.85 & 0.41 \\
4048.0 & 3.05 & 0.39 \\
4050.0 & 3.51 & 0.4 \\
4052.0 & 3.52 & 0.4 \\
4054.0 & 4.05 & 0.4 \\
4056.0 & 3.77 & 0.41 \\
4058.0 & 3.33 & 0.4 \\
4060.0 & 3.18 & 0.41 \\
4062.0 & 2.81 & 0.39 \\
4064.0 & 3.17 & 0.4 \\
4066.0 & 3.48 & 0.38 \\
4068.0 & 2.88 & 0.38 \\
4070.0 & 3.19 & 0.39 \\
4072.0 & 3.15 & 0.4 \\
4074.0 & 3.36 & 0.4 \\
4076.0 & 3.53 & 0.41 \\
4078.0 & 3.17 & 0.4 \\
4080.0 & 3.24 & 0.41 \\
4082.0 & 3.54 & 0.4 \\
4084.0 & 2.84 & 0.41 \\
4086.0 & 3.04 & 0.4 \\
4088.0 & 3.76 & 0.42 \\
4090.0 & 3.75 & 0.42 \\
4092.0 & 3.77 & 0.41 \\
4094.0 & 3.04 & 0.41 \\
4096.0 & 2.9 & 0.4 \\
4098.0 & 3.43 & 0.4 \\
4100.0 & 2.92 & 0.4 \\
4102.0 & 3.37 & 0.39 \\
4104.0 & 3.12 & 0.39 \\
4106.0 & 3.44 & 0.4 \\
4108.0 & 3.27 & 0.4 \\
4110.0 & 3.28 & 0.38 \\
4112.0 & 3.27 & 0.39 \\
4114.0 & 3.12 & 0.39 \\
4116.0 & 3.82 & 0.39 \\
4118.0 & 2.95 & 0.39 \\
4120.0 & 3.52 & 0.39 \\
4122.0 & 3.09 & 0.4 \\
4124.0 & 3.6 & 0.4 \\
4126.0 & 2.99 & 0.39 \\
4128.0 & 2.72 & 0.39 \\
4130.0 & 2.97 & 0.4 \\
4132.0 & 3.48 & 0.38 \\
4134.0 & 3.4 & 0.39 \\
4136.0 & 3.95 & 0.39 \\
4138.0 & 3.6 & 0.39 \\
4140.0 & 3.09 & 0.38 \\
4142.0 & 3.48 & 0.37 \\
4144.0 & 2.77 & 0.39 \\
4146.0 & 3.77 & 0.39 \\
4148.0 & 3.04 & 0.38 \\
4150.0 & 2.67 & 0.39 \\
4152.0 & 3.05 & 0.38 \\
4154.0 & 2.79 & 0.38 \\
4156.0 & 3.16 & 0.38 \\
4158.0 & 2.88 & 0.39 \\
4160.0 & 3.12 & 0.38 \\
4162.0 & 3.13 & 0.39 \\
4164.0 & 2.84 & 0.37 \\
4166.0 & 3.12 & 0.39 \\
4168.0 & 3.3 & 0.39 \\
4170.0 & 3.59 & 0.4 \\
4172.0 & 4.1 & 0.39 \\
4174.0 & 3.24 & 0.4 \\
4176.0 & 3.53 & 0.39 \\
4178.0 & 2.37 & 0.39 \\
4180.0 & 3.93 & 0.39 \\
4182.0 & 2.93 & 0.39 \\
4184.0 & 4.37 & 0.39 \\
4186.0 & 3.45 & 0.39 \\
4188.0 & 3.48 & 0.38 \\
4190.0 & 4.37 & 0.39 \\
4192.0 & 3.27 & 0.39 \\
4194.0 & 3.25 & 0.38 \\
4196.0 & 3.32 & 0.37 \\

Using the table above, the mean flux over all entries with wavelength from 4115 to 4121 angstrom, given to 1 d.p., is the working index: 3.4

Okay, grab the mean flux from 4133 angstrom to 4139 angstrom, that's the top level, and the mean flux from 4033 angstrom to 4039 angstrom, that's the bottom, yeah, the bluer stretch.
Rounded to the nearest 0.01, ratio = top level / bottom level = 1.04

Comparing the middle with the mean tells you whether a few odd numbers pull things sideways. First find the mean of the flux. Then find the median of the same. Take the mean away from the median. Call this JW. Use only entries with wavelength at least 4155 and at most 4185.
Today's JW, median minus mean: -0.15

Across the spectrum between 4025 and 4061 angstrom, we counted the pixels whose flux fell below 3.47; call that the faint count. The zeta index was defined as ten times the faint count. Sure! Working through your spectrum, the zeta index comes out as 90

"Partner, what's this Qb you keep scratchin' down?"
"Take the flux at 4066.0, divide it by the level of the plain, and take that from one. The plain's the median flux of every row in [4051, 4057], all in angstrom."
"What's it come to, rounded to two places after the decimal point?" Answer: 0.08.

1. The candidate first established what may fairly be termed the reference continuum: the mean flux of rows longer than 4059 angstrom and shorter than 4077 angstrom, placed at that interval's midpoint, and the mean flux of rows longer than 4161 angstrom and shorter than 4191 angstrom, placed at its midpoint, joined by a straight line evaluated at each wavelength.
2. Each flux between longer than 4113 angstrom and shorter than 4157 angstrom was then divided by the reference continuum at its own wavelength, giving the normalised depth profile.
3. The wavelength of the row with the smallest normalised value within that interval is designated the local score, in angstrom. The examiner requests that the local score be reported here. 4150.0 angstrom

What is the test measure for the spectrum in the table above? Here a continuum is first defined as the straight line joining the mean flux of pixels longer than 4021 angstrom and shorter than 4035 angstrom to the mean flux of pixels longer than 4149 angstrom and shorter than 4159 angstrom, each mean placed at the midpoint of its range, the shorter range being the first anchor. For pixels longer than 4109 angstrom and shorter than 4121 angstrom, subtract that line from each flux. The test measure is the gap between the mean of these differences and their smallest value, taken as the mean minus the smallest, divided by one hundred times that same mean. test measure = 0.02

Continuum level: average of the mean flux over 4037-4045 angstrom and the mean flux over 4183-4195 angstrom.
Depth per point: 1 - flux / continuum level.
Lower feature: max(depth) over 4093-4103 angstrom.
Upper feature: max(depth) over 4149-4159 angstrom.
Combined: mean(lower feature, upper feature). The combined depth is 0.243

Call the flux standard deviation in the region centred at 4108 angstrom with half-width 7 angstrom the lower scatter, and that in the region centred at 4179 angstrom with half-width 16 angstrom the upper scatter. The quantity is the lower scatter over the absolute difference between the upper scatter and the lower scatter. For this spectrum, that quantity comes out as 0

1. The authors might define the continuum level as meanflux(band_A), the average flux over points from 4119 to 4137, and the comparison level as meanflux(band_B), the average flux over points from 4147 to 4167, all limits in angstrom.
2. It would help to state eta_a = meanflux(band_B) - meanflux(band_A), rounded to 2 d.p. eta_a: -0.32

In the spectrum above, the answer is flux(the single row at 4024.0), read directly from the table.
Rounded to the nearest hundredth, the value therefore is 3.53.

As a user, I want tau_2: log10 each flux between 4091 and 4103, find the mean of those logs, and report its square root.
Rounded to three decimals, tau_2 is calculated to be 0.713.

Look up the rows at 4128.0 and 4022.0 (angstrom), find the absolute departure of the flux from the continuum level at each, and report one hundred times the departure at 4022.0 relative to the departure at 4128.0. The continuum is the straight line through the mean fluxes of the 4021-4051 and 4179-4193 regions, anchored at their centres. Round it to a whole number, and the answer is 71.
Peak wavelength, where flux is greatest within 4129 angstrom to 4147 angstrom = 4136.0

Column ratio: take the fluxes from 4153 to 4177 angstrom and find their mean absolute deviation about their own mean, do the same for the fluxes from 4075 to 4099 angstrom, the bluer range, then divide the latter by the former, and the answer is 1.11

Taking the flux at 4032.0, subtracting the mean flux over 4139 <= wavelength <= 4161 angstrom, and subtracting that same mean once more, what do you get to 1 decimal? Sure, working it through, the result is -3.2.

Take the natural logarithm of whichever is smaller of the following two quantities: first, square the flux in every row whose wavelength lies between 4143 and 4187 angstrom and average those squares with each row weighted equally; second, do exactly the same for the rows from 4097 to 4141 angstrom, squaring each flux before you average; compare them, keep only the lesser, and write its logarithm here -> 2.37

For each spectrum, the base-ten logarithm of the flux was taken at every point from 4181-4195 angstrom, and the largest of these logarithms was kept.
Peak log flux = 0.640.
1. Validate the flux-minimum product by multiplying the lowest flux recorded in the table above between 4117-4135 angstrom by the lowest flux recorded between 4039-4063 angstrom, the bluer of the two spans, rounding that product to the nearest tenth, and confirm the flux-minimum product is 7.6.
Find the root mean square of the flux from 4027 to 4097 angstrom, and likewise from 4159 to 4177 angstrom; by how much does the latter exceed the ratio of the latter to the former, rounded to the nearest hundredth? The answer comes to 2.35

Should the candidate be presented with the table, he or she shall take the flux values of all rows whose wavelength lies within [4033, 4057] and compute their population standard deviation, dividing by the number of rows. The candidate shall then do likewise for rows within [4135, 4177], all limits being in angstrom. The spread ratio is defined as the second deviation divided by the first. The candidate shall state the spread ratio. 1.04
